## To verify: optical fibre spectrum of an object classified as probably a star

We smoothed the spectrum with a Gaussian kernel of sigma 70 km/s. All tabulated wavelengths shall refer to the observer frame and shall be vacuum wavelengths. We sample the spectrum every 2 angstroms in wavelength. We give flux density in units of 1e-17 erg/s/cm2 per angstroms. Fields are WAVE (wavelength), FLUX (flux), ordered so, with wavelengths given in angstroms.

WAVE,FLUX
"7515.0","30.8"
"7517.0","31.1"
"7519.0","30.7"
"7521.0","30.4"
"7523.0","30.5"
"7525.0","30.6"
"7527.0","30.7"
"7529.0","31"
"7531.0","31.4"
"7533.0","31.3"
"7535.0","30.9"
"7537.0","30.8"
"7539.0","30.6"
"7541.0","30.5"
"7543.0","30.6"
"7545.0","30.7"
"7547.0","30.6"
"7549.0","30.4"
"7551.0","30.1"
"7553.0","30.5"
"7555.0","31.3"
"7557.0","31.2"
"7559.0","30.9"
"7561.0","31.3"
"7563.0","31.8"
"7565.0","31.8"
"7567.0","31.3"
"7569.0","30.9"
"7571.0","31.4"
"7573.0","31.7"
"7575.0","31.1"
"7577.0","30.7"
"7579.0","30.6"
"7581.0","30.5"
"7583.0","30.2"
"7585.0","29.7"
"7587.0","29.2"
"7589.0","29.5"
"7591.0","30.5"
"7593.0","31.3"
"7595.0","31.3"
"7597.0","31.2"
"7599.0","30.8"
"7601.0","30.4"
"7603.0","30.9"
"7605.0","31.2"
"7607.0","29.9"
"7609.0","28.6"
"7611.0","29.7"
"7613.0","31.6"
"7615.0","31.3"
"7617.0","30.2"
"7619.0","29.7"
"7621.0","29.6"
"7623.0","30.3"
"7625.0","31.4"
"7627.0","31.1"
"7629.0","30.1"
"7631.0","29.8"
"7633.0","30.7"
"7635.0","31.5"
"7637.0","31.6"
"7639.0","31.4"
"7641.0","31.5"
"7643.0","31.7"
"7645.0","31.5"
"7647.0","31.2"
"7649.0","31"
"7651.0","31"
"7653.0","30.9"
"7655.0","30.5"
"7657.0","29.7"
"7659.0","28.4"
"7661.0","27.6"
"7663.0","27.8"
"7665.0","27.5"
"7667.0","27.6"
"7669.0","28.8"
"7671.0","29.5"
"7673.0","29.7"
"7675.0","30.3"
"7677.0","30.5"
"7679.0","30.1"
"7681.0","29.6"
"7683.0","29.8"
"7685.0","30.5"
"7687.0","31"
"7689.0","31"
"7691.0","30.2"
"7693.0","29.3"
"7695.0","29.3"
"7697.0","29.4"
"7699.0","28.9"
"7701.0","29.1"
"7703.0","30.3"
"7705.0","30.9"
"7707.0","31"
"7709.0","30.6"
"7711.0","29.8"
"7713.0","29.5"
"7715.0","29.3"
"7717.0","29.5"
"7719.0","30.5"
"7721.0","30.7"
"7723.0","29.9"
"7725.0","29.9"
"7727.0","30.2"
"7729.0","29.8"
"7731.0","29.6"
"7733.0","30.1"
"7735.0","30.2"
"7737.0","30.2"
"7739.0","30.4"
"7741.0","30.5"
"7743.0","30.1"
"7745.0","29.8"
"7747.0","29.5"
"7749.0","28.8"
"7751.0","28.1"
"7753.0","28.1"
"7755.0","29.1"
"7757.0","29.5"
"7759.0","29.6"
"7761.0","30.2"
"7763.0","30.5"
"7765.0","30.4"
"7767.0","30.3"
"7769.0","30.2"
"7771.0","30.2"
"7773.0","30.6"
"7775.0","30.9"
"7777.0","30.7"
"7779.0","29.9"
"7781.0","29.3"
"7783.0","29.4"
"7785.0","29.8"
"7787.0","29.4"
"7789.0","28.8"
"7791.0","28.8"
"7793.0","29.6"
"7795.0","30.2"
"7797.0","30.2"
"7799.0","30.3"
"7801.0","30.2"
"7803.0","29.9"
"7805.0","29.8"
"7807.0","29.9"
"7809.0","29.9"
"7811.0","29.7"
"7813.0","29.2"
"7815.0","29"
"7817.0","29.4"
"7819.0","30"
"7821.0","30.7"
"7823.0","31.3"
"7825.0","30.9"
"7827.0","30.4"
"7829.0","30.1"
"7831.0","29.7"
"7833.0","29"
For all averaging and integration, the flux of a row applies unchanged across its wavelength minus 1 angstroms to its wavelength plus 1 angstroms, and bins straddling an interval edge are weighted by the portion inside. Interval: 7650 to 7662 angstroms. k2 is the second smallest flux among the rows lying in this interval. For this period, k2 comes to 28.4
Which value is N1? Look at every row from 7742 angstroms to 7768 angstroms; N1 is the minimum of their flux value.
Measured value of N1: 28.1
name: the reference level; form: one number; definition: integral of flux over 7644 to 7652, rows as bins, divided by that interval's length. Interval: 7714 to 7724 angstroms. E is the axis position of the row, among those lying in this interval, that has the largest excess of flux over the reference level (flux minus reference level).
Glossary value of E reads 7721.0 angstroms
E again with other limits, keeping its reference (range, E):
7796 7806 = 7799.0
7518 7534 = 7531.0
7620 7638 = 7637.0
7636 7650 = 7643.0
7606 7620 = 7613.0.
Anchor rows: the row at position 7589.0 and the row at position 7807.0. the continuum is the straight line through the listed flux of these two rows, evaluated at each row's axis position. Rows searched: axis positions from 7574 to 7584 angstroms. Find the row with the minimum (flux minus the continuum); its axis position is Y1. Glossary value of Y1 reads 7583.0 angstroms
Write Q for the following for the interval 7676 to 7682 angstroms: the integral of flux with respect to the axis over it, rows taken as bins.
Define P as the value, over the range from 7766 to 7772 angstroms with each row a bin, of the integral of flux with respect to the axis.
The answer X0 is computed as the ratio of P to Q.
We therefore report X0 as 1.01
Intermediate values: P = 181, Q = 180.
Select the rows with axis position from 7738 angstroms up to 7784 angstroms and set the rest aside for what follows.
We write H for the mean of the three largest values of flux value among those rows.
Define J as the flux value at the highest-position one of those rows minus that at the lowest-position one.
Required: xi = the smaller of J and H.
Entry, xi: -1.0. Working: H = 30.7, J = -1.0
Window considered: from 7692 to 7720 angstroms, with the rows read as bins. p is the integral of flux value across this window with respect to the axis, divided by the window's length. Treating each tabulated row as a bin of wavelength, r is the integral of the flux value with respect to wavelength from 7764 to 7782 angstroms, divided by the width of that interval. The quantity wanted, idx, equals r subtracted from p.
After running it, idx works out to -0.5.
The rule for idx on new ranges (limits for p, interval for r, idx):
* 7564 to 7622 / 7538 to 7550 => 0.0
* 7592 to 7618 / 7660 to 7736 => 0.9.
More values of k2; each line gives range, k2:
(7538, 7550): 30.5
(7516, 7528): 30.5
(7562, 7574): 31.3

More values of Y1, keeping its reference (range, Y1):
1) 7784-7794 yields 7791.0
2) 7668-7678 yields 7669.0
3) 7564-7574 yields 7569.0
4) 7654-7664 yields 7661.0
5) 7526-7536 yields 7527.0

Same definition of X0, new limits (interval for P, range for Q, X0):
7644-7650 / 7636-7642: 0.99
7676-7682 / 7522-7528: 0.98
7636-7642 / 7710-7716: 1.07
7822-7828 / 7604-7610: 1.03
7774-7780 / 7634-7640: 0.97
